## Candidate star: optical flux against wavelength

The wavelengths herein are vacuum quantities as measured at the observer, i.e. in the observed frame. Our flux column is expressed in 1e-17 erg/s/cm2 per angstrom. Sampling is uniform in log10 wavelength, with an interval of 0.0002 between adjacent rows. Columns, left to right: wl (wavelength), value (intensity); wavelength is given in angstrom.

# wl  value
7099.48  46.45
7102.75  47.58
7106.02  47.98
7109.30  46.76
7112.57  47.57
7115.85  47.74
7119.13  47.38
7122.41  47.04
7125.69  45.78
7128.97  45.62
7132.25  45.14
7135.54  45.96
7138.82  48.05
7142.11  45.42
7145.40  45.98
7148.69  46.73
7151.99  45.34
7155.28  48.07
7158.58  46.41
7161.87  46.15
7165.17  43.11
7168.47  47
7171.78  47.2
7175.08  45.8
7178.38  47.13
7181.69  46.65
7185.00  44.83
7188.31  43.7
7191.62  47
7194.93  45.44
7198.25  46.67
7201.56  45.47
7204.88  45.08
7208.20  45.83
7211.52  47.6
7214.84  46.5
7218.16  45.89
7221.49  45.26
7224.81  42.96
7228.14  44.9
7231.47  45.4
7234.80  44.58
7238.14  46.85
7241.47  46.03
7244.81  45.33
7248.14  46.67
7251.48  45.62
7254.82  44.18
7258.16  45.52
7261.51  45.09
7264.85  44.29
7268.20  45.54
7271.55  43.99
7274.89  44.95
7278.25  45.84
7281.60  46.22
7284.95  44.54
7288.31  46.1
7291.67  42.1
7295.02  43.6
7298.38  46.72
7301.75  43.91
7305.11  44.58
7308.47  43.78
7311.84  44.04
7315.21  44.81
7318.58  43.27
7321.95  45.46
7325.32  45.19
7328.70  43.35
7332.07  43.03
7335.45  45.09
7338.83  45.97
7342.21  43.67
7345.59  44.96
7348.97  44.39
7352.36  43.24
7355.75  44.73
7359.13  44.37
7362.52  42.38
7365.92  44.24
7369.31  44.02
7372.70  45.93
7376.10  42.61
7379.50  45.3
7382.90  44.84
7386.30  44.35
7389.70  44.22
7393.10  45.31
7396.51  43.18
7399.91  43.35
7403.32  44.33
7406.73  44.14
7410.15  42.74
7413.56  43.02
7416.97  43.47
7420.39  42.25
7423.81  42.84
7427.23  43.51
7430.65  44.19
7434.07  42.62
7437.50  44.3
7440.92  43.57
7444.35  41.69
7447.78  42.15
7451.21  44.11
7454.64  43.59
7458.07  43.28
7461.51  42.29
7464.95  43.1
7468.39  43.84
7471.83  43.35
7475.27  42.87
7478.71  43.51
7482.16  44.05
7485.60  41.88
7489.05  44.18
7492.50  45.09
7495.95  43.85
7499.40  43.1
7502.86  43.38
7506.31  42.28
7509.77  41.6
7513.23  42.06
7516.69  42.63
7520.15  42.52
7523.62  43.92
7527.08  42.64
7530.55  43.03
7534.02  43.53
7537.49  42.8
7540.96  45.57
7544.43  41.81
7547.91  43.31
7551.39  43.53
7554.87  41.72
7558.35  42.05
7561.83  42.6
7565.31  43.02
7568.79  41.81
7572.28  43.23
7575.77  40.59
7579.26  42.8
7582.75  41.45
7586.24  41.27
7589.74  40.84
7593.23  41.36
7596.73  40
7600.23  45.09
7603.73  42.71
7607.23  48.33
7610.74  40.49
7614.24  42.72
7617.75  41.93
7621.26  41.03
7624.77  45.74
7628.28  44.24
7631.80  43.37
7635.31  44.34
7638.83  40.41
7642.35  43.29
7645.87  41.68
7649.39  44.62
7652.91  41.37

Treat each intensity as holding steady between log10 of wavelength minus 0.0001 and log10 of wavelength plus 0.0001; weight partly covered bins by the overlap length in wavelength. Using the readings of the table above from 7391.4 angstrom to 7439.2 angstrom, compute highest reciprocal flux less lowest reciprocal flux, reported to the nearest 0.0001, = 0.0016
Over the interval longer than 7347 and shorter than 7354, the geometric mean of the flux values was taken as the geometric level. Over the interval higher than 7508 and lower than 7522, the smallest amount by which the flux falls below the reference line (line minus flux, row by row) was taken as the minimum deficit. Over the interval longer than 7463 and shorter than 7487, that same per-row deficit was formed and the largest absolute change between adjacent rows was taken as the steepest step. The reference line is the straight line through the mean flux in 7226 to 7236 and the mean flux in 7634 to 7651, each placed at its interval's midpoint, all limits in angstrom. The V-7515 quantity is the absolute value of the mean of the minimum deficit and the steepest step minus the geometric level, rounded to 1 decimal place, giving 42.3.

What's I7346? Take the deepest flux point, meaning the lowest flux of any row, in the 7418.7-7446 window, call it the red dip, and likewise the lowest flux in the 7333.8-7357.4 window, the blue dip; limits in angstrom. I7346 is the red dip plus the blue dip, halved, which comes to 42.5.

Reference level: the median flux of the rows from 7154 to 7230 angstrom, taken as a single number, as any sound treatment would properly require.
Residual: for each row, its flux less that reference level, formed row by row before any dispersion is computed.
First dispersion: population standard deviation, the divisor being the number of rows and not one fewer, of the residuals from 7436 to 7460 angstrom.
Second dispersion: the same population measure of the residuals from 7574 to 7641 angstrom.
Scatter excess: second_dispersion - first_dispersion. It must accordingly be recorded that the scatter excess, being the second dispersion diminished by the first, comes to 1.2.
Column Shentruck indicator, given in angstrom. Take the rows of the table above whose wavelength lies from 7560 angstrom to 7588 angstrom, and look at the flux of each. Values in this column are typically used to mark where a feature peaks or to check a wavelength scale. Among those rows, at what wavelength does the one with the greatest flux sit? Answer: 7572.28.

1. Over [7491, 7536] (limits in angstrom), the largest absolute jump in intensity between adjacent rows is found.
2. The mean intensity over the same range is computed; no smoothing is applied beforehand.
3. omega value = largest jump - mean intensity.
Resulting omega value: -41.6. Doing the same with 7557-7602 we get -36.9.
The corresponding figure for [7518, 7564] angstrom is -39.2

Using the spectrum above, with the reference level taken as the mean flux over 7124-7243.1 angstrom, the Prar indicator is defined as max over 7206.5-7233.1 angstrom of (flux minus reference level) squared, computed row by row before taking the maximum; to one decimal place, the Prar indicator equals 8.5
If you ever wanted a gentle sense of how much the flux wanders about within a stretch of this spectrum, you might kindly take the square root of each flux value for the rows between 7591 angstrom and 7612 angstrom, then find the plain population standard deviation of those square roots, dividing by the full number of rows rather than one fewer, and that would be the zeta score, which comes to 0.22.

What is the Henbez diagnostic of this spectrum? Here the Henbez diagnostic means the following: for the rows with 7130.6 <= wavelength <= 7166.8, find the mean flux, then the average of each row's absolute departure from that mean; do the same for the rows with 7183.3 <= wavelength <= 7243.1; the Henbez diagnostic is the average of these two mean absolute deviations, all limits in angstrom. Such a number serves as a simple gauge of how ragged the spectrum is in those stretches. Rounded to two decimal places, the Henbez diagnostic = 0.92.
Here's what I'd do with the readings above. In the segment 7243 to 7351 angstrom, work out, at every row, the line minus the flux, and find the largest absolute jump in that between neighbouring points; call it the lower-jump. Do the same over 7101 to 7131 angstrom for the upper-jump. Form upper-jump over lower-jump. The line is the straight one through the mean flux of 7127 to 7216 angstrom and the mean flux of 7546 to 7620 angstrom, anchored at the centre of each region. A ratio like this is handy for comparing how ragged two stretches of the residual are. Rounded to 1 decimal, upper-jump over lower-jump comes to 0.3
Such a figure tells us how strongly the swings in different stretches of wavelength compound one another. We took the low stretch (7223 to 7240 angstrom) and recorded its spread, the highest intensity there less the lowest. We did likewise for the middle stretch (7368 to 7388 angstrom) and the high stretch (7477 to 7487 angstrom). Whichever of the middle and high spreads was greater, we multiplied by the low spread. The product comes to 13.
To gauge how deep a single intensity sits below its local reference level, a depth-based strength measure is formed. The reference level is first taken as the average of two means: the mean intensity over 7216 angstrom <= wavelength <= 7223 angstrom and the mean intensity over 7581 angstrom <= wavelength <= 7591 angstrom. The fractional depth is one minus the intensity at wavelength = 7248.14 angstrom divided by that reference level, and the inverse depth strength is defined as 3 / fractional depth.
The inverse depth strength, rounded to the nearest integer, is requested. -40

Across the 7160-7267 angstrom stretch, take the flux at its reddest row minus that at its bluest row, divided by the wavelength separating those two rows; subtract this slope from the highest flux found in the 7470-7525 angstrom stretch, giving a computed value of 45.1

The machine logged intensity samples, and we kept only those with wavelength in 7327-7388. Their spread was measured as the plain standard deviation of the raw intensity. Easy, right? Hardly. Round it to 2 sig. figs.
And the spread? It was 1.0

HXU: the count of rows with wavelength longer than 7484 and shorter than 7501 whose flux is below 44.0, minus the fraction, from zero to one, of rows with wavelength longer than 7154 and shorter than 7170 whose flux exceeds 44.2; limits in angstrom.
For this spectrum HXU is 2.2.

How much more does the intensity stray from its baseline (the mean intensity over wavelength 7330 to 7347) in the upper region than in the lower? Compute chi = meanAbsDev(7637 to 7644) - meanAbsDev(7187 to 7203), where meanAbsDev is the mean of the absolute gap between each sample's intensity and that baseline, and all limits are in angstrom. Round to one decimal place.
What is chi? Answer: 1.2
